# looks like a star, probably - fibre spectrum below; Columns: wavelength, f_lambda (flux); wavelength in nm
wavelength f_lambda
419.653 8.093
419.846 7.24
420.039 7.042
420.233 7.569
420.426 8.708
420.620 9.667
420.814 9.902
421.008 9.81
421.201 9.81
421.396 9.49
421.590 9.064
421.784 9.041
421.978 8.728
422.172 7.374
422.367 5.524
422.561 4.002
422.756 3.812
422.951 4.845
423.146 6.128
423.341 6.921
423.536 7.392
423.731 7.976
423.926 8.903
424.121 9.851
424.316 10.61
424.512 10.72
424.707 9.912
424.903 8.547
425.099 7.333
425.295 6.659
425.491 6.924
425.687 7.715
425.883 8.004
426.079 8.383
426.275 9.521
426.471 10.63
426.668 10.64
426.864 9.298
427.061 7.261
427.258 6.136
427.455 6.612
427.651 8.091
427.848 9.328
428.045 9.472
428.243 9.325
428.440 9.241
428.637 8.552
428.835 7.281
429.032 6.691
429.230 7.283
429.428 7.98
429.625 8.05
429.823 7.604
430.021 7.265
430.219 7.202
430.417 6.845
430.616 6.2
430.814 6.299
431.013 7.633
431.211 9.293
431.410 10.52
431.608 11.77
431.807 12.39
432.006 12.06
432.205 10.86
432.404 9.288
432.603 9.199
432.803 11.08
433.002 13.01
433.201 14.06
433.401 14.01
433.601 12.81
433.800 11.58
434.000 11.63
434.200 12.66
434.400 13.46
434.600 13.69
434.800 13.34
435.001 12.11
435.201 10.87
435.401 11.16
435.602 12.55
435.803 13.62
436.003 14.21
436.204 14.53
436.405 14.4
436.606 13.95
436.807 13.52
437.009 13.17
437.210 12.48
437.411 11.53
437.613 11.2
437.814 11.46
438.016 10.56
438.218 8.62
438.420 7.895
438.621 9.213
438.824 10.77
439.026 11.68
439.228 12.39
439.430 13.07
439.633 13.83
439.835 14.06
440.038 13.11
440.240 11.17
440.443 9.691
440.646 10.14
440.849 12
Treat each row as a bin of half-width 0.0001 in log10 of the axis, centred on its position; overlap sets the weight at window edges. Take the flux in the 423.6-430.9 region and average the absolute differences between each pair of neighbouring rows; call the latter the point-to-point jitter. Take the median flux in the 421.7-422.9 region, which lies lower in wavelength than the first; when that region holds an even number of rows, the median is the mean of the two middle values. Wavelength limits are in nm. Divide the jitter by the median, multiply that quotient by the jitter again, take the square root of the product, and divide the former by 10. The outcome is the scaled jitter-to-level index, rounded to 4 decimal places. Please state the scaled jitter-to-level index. 0.0270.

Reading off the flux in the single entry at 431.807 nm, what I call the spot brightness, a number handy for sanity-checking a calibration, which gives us 12.39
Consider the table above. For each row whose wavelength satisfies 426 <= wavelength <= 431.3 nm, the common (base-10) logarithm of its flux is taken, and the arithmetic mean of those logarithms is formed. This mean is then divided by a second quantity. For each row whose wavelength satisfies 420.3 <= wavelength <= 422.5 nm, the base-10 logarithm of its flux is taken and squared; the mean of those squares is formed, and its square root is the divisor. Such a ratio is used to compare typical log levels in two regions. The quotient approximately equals 0.96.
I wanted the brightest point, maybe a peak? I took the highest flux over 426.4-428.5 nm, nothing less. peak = 10.64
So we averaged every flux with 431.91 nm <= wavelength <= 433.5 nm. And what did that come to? 11.7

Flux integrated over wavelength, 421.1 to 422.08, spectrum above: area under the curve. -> 9.0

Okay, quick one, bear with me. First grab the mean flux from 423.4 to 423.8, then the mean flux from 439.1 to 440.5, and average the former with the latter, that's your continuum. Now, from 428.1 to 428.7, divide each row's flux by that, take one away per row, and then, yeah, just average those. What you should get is -0.10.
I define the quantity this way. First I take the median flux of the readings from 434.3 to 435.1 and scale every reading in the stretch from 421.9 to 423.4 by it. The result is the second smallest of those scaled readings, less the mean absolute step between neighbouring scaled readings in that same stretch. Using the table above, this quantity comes 0.21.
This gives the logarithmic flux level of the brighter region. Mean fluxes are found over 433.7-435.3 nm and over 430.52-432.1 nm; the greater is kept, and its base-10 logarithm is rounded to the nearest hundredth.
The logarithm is 1.09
